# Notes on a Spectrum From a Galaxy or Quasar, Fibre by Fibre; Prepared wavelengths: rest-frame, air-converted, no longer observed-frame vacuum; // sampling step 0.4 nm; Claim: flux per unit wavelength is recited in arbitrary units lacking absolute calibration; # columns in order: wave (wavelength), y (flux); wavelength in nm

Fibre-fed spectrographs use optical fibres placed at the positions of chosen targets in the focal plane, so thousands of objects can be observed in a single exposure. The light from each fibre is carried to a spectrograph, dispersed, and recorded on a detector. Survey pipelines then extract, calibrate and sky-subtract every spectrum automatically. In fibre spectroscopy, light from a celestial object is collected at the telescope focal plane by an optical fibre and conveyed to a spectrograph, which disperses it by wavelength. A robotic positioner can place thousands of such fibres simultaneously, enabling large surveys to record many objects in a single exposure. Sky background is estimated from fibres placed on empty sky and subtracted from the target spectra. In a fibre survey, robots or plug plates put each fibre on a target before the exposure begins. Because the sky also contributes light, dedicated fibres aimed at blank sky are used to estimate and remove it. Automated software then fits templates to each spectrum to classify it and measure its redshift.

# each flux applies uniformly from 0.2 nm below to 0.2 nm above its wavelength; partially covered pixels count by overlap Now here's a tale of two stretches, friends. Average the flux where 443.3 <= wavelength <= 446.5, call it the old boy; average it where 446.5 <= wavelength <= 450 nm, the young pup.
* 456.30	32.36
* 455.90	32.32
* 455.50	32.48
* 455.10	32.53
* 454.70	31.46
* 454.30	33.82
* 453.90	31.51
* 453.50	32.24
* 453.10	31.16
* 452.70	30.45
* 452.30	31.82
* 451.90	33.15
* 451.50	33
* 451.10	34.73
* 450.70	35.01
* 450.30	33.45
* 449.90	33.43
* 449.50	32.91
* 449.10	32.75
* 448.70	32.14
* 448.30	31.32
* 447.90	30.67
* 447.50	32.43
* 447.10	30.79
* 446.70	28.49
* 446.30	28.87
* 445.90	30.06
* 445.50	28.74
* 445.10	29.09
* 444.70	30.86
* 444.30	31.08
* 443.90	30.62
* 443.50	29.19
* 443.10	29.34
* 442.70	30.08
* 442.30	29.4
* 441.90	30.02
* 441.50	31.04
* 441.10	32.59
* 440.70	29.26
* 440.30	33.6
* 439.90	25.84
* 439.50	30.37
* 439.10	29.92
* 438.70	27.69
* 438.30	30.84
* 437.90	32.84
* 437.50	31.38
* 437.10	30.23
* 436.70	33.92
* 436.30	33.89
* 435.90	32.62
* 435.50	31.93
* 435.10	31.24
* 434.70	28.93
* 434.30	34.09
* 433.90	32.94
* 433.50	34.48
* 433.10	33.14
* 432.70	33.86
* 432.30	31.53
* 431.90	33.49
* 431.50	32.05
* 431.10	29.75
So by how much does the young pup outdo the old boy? 1.8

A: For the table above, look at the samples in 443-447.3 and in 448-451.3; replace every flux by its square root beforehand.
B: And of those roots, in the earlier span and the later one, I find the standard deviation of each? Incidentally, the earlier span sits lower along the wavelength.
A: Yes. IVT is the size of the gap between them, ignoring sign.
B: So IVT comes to 0.02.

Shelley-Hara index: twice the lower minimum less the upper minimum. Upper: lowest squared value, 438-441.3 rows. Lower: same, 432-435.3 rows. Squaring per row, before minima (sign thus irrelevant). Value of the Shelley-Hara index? 1006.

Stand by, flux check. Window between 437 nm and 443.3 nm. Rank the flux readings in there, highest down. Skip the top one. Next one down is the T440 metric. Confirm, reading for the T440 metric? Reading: 32.84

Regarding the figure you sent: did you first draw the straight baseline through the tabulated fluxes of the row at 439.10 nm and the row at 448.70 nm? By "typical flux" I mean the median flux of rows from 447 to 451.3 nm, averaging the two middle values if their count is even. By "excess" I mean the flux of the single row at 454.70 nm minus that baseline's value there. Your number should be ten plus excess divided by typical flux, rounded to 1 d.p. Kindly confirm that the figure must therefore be 9.9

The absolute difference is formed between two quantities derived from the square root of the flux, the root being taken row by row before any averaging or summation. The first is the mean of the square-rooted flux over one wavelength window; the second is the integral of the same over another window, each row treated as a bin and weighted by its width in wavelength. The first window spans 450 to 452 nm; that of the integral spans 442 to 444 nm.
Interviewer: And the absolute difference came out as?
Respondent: 5.08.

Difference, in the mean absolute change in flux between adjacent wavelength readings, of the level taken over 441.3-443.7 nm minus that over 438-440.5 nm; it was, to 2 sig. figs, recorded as -3.0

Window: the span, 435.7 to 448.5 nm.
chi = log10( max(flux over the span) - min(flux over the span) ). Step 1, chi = 0.9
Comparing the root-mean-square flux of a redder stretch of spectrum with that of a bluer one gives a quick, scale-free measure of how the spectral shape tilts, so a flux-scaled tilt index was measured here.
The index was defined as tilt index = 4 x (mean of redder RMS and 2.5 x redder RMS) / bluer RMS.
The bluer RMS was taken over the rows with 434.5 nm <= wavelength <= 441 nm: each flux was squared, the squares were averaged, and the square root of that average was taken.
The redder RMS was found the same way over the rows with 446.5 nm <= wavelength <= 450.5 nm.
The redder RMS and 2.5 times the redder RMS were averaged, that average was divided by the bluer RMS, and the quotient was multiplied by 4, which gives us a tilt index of 7.2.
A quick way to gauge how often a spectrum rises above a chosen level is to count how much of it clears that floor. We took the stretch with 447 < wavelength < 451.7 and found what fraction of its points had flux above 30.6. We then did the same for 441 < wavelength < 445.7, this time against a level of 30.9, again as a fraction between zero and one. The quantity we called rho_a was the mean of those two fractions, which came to 0.625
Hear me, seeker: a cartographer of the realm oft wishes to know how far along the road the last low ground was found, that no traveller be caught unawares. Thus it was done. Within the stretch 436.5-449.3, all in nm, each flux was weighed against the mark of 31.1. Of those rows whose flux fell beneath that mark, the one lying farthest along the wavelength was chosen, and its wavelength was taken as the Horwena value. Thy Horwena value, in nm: 447.90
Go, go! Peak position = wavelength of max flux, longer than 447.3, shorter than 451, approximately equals 450.70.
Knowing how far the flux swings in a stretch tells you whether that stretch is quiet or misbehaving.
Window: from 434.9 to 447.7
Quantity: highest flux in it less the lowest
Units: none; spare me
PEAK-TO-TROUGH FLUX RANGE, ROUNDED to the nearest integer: 8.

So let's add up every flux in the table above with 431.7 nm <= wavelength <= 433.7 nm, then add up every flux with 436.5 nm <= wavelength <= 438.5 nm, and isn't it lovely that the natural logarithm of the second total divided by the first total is -0.04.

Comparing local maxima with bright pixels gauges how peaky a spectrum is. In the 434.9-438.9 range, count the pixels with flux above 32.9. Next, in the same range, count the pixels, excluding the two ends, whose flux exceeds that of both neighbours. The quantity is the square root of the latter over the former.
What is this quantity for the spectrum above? 1.0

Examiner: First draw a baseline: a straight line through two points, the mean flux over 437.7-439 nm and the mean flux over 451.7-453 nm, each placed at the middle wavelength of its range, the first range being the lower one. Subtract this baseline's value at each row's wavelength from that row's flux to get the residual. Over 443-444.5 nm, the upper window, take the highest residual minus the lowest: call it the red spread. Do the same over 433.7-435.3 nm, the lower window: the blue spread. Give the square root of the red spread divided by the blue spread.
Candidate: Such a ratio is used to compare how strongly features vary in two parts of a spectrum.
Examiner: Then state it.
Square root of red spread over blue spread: 0.6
